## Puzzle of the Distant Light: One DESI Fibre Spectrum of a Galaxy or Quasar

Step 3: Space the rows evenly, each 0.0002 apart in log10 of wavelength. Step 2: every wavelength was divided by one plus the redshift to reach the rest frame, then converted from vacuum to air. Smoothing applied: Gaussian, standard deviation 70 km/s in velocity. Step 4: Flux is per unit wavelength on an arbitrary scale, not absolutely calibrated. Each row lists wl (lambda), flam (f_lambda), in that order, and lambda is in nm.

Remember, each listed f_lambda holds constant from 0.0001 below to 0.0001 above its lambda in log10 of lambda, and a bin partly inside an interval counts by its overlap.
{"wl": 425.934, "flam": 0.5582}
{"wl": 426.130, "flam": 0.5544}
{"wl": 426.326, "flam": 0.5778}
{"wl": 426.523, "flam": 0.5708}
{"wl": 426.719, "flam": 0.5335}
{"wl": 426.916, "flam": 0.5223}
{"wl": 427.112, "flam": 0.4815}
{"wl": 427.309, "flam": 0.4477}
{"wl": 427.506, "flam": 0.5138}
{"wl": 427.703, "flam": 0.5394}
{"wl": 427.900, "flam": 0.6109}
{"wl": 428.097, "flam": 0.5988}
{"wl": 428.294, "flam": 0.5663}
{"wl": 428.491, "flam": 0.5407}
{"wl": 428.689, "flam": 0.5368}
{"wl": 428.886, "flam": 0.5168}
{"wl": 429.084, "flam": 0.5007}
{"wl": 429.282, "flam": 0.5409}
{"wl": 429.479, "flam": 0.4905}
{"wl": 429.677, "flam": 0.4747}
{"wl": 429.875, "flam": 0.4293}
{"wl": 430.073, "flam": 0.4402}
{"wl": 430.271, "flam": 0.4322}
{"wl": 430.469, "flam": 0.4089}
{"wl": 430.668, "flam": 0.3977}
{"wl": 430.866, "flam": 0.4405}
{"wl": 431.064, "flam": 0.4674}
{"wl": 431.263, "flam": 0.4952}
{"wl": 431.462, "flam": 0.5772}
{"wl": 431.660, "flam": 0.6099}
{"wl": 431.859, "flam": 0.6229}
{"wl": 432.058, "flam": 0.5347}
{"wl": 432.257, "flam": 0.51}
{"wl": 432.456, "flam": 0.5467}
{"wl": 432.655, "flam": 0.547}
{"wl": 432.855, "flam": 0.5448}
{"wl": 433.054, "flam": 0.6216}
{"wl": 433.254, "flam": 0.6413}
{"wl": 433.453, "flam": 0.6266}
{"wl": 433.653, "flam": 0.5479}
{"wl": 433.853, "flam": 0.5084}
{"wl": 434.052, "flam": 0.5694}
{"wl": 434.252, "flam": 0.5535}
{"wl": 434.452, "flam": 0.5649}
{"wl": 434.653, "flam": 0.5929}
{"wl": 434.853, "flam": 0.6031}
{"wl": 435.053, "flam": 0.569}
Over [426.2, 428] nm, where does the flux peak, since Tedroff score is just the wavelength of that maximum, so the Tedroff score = 427.900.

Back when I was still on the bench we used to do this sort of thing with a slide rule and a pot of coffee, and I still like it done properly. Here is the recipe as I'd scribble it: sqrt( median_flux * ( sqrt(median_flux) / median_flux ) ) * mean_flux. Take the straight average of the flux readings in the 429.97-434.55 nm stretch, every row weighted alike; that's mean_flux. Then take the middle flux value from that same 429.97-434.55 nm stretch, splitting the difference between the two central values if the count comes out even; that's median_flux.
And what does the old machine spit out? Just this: 0.46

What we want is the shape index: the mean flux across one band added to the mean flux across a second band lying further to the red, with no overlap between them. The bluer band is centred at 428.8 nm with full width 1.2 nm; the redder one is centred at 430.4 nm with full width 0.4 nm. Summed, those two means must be 0.95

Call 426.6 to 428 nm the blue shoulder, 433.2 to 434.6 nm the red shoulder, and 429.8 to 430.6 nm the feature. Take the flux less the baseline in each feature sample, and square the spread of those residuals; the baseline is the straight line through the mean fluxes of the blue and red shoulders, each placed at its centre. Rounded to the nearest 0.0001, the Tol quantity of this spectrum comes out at 0.0002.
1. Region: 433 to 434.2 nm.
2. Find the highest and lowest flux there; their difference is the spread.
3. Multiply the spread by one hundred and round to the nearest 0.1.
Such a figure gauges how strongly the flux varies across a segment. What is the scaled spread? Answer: 13.3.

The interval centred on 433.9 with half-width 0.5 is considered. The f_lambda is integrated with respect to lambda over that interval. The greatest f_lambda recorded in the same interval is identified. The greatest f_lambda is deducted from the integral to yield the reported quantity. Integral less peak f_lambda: -0.07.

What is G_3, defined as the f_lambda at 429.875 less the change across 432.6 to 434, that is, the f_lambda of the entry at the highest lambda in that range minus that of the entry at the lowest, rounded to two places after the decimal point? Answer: 0.47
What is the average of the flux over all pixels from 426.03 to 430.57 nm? 0.514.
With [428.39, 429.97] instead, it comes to 0.504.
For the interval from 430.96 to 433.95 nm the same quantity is 0.560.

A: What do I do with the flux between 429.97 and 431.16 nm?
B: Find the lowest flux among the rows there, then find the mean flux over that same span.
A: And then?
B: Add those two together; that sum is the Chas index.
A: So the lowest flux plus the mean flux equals 0.83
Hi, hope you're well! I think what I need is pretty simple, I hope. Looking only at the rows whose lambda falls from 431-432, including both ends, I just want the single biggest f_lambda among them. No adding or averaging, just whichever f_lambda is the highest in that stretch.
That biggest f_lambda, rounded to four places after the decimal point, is 0.6229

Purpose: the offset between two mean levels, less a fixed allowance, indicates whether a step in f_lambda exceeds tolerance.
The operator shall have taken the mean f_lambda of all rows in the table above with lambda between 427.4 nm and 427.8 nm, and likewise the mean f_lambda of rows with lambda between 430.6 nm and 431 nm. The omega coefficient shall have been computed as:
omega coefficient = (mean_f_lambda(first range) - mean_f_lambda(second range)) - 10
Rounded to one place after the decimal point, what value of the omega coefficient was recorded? -9.9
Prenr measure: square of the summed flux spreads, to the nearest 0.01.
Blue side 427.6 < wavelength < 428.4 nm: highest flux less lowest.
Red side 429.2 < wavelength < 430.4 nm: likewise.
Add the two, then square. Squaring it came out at 0.03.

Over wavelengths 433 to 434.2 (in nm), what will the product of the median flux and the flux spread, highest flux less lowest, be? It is 0.079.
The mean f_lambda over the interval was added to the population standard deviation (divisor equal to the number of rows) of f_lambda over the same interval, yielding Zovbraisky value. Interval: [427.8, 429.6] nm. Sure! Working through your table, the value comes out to 0.583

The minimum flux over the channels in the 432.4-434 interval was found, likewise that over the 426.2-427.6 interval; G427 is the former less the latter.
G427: 0.061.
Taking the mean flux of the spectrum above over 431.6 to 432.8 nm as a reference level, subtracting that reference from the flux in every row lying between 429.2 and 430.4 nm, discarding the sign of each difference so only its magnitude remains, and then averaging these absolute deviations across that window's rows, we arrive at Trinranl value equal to 0.094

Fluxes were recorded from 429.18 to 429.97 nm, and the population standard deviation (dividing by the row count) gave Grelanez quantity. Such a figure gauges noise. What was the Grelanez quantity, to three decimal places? 0.040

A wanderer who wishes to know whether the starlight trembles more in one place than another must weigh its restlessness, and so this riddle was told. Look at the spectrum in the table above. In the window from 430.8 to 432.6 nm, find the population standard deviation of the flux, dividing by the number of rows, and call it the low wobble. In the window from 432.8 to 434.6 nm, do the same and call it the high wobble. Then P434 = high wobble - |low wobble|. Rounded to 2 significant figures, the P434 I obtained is -0.017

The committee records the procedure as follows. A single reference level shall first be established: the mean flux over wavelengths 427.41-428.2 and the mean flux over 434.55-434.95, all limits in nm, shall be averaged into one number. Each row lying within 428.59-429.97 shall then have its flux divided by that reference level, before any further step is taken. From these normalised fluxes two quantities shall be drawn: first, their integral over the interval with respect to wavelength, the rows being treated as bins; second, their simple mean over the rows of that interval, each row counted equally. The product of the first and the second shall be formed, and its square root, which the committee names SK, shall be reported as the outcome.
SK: 1.0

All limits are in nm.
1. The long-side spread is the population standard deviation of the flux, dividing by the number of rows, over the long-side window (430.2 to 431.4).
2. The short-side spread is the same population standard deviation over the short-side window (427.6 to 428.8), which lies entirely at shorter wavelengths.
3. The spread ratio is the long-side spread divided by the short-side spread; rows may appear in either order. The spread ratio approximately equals 1.1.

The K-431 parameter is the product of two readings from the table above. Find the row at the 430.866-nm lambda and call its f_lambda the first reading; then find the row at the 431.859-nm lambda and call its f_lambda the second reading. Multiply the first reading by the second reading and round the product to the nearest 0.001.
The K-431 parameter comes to 0.274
